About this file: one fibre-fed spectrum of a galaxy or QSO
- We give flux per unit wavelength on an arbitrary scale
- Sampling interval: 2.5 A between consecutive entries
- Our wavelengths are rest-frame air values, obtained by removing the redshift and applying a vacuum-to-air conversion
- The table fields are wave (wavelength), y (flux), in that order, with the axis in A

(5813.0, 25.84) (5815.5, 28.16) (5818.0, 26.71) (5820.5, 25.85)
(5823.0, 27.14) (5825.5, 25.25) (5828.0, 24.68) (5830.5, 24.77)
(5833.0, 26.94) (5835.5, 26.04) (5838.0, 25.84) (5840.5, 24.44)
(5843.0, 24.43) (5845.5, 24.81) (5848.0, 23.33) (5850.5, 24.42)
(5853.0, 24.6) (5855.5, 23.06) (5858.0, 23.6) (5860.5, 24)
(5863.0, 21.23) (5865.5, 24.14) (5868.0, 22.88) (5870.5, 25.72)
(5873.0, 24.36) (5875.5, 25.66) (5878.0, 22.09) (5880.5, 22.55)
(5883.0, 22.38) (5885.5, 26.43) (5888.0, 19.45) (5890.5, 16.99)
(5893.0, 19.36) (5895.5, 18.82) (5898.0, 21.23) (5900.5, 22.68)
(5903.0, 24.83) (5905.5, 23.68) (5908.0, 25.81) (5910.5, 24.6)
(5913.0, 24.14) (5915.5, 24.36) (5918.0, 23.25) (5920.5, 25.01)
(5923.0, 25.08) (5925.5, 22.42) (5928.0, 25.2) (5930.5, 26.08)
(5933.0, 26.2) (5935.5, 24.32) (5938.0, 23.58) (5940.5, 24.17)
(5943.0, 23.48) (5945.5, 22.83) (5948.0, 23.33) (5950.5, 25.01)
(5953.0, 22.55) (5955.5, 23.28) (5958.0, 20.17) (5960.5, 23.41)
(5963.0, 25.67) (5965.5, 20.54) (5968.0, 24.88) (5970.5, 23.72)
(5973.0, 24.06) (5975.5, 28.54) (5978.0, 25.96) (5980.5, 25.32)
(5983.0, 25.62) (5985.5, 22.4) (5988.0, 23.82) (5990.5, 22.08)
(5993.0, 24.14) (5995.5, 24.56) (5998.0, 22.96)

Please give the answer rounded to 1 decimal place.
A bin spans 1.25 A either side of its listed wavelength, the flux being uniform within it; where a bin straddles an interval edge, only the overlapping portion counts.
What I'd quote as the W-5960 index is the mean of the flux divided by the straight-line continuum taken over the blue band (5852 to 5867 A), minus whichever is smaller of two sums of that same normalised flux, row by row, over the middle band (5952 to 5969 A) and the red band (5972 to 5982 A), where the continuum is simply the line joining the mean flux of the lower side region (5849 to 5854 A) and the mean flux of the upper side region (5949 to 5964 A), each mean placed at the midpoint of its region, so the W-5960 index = -3.5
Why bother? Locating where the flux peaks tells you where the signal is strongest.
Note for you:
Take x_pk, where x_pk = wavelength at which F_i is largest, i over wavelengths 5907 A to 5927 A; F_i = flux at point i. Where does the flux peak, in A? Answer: 5908.0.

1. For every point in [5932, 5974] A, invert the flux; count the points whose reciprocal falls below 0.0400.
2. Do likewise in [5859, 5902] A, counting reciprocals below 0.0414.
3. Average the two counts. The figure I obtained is 3.5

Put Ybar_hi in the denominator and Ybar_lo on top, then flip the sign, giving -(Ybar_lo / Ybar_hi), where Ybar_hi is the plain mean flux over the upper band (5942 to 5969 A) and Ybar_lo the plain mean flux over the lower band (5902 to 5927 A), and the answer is -1.05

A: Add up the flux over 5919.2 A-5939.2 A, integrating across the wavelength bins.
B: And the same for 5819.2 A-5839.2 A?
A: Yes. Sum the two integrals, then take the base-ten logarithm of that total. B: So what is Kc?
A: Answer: 3.00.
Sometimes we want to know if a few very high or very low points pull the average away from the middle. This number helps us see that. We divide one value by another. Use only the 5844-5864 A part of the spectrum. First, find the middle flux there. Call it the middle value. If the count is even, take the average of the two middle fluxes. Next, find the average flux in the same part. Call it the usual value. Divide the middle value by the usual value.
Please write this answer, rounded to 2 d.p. 1.01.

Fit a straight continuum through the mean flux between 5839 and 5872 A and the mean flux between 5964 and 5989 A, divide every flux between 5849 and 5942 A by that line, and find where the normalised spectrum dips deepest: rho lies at 5890.5 A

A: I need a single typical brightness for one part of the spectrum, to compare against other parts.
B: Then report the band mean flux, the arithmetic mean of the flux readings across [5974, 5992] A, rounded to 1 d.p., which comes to 24.8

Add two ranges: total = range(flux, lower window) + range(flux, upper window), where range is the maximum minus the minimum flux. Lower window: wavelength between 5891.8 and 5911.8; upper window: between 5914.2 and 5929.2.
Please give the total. 9.8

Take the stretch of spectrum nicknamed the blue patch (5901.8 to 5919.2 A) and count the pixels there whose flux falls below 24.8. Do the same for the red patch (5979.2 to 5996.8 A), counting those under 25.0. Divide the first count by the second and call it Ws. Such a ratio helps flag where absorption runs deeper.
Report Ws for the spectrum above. 1.00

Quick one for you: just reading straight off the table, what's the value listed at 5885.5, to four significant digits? 26.43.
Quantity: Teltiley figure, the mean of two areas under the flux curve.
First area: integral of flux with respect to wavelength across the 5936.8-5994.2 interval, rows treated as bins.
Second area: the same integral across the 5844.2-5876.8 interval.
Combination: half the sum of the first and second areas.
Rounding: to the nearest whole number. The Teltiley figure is 1075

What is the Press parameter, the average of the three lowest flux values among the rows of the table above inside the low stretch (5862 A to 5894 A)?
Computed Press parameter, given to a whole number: 19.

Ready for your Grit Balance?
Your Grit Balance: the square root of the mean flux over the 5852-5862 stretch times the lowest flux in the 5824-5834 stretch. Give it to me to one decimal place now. 24.2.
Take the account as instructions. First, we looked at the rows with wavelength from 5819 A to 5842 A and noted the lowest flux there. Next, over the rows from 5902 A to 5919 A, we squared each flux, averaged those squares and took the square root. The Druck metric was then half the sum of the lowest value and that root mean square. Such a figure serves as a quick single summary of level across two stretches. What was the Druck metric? 24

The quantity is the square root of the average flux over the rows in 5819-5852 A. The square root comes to 5.02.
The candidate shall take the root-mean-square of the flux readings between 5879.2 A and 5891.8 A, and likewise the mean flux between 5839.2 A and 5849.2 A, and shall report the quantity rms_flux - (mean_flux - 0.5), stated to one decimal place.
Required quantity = -2.0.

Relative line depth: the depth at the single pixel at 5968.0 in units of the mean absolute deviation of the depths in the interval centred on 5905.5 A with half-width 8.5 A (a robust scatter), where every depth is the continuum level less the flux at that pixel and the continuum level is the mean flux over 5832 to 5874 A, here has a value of -0.5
